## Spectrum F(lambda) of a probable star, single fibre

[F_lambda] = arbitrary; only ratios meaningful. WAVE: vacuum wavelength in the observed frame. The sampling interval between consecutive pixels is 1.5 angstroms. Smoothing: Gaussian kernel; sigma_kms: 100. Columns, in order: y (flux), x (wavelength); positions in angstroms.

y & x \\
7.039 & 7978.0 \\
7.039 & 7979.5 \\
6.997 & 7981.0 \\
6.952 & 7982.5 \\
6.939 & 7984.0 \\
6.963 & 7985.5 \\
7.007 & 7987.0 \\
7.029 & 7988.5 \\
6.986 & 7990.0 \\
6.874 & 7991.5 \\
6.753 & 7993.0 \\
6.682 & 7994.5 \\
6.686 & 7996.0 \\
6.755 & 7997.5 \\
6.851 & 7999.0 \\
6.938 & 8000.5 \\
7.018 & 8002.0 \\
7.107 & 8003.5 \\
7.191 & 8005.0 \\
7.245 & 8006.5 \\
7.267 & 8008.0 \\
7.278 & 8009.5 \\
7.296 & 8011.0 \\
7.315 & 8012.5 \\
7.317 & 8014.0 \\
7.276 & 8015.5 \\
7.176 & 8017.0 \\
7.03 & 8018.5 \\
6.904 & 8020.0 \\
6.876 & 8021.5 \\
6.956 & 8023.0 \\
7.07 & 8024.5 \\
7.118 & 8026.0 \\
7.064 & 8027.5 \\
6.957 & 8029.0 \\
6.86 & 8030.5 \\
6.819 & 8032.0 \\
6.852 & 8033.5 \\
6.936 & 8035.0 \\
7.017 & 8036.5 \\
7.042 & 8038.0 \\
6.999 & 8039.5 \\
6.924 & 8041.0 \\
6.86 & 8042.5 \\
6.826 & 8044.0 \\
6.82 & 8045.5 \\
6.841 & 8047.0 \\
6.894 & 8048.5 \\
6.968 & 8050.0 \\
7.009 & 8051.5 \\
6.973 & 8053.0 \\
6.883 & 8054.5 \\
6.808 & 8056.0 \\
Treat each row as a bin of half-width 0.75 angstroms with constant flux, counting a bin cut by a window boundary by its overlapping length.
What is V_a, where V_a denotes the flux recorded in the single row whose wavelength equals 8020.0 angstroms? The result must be 6.904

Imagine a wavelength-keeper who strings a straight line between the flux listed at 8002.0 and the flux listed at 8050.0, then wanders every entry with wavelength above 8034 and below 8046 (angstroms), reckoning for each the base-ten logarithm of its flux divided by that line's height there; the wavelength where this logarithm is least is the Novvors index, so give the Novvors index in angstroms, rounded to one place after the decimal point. 8045.5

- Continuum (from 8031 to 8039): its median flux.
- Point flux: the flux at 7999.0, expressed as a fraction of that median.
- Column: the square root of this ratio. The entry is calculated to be 0.99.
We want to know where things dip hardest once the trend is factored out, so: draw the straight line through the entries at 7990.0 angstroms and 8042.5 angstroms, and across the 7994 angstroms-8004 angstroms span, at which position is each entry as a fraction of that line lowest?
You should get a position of 7994.5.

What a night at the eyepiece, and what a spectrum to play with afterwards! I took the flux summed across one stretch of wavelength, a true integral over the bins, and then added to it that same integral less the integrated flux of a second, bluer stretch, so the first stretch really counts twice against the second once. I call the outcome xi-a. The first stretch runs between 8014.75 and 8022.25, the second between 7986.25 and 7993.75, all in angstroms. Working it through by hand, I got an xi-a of 54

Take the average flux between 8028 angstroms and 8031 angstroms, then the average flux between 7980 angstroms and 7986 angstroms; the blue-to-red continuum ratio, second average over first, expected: 1.01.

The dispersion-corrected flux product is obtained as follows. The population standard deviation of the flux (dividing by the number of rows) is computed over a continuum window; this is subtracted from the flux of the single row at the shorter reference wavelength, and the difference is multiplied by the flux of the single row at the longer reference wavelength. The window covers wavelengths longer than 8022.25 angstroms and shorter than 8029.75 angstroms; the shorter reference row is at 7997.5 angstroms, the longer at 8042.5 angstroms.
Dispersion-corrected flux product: 45.9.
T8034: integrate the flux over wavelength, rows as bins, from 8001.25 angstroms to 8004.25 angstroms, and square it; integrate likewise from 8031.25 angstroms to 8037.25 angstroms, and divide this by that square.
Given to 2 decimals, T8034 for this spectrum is 0.09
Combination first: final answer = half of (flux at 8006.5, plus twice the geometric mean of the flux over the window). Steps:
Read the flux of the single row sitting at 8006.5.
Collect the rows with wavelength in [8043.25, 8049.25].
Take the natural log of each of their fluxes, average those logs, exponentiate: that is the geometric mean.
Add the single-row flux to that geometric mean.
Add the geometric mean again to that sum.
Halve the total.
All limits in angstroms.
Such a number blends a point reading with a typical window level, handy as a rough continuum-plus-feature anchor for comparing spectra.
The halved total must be 10.5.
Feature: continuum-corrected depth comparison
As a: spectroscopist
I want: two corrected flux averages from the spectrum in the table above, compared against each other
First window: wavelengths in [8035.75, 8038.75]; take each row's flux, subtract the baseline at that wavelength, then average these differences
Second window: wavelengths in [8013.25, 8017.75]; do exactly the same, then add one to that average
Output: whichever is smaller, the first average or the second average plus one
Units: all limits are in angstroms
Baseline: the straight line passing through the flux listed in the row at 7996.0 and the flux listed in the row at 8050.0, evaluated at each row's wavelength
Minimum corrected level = 0.13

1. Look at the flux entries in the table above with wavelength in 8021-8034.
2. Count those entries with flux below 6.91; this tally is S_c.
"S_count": 4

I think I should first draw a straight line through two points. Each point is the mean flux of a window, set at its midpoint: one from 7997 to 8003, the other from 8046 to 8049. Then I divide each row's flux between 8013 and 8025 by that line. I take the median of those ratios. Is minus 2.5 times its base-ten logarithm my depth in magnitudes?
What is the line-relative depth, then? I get -0.026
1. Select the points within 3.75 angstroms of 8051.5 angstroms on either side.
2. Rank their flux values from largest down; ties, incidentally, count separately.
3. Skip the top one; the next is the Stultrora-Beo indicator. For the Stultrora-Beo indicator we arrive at 6.973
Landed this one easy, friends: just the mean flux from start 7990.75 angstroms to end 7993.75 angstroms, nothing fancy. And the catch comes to 6.8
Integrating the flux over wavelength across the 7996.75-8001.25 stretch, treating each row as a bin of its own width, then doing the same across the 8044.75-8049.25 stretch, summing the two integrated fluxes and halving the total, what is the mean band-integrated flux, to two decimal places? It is 30.82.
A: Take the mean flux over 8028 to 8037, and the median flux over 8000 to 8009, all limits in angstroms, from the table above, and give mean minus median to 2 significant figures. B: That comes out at -0.24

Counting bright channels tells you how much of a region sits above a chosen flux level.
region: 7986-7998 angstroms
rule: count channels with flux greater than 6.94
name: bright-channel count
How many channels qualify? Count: 3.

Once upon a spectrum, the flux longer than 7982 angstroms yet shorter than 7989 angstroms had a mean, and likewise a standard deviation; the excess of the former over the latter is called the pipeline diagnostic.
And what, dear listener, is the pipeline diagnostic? 6.94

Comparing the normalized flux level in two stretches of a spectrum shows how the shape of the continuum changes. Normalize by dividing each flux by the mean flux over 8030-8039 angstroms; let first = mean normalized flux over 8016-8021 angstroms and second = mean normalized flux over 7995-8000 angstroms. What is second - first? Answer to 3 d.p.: -0.039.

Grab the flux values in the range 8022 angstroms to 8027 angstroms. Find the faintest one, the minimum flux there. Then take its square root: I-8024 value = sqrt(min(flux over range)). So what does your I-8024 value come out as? 2.64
